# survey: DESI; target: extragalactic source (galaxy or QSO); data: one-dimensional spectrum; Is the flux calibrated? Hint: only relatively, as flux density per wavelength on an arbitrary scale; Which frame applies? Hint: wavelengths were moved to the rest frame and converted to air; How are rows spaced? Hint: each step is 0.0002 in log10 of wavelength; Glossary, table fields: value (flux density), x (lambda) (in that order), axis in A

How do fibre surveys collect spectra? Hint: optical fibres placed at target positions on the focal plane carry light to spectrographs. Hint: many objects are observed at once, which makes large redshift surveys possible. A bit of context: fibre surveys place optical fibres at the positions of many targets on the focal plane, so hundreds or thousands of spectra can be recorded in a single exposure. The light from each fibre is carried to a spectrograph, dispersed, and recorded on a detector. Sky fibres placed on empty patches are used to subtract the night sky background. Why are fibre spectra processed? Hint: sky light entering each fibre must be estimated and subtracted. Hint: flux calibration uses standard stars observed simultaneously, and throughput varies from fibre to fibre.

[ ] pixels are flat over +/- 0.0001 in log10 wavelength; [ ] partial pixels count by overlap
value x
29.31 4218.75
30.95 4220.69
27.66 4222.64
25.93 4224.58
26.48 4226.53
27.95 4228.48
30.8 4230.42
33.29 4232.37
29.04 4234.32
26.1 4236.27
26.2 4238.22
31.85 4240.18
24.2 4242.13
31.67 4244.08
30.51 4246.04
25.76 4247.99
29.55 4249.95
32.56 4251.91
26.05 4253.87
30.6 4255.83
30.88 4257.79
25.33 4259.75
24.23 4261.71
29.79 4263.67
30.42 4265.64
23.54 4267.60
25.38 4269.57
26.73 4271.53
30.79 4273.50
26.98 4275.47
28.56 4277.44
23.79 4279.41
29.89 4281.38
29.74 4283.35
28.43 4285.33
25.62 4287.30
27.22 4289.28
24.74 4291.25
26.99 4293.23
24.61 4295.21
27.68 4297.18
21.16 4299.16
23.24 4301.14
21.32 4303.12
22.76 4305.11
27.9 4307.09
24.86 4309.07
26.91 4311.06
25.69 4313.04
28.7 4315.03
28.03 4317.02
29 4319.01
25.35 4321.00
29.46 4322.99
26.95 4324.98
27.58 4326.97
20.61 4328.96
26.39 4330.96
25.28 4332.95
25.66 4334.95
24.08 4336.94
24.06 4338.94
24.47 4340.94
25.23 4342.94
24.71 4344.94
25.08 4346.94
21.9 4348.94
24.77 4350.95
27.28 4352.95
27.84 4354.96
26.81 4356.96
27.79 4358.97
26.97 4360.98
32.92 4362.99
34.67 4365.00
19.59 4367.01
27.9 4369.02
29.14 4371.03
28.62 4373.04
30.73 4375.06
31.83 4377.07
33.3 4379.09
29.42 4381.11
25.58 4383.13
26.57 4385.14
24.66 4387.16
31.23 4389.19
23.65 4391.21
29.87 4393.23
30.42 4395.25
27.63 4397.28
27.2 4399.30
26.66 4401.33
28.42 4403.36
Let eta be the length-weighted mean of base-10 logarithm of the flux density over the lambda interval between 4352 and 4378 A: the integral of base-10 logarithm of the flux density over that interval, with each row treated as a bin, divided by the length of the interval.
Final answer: 1.45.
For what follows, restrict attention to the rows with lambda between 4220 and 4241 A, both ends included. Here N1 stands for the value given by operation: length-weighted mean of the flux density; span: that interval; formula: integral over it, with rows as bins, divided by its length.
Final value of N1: 28.7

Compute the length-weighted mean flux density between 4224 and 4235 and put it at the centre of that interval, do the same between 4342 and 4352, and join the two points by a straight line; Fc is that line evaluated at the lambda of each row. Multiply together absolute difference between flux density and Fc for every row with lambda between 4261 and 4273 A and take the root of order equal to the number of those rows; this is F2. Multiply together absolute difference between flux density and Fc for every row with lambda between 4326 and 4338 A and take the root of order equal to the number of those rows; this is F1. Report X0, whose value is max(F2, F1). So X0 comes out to 2.2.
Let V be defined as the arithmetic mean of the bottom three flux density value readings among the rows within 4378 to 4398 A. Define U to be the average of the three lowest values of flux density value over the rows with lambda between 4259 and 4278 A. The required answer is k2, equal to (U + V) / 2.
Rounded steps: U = 24.4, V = 24.6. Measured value 24.5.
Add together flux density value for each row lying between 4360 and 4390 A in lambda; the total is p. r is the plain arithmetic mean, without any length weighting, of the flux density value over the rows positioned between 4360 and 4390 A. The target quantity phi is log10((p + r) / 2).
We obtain 2.36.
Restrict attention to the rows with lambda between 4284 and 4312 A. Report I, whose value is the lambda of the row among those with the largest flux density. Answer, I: 4285.33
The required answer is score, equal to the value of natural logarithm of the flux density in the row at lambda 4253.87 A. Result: 3.26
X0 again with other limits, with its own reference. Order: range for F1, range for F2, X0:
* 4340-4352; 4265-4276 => 1.5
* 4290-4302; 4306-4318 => 1.8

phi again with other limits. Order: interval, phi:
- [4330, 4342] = 1.94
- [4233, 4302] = 2.69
